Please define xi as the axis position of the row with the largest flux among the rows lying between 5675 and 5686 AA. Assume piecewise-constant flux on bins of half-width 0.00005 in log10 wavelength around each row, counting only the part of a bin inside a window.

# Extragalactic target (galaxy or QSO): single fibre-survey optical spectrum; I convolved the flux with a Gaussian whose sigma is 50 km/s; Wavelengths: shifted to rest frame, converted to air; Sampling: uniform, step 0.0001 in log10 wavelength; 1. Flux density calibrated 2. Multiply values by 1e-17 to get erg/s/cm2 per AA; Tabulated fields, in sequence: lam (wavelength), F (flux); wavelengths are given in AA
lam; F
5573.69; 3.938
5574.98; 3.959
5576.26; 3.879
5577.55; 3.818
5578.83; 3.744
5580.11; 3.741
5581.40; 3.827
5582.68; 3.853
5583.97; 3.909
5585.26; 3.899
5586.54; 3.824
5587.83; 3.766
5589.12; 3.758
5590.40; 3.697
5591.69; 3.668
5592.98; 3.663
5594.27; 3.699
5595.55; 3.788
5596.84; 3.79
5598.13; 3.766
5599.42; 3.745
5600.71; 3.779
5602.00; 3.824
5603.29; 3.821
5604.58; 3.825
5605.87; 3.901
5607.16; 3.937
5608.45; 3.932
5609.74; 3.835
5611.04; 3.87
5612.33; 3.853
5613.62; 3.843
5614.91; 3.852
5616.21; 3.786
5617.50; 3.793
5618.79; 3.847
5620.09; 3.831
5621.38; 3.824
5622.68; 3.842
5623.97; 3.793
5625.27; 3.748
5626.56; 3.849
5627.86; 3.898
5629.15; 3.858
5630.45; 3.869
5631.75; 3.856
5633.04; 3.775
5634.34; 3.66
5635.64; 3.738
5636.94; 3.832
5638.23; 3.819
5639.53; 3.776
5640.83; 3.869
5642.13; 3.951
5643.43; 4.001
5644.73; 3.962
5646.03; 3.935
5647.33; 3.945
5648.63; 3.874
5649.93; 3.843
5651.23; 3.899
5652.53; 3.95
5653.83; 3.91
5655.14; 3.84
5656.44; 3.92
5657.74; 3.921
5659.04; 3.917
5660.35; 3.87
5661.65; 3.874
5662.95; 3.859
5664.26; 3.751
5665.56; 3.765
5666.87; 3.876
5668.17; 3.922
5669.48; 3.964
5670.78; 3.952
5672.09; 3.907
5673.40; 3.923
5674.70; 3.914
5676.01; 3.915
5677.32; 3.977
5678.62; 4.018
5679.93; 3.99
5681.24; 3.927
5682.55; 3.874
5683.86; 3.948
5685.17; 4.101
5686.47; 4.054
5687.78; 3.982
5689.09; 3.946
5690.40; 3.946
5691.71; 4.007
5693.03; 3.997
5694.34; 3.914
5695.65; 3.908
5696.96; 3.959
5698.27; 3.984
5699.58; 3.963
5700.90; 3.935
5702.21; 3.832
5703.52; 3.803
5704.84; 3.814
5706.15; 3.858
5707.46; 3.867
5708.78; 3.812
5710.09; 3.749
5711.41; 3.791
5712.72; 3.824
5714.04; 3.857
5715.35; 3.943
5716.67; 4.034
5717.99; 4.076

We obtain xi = 5685.17 AA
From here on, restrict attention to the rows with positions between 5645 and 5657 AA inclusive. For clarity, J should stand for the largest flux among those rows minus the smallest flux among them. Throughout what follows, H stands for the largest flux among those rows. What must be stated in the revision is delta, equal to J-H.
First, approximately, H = 3.95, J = 0.11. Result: -3.84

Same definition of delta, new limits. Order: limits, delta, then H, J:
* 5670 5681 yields -3.91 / 4.018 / 0.11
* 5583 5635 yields -3.66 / 3.937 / 0.28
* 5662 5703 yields -3.75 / 4.101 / 0.35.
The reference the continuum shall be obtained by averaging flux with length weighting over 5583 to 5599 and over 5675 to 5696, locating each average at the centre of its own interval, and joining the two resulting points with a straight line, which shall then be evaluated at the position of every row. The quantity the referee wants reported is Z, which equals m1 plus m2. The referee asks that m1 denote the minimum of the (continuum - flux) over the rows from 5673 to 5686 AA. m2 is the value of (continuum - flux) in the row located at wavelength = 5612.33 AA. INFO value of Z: -0.17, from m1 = -0.134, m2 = -0.04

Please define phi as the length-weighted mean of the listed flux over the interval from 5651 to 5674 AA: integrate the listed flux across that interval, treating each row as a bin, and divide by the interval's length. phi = 3.89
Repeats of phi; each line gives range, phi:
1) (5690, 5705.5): 3.92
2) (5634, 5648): 3.87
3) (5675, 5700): 3.97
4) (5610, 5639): 3.82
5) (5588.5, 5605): 3.76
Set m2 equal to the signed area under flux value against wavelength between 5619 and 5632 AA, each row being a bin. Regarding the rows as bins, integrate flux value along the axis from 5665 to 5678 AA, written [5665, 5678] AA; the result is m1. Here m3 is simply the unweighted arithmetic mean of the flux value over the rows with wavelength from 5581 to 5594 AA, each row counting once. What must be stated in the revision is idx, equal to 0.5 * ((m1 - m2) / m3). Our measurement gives 0.13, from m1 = 50.9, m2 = 49.8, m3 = 3.79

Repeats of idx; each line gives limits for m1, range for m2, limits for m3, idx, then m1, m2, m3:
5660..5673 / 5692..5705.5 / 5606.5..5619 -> -0.32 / 50.4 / 52.8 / 3.85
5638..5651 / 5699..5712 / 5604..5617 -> 0.10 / 50.7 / 49.9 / 3.86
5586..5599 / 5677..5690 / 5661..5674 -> -0.41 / 48.6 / 51.8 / 3.88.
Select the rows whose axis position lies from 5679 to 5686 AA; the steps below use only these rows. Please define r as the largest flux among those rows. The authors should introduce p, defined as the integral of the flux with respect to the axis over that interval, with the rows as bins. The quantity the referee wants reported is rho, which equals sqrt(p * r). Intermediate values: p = 28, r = 4.101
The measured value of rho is 10.7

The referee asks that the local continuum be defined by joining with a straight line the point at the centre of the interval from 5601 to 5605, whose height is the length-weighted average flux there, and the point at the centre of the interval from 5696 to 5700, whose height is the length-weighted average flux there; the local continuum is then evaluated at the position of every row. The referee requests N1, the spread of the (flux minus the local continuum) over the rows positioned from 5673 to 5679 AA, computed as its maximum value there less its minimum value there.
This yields 0.099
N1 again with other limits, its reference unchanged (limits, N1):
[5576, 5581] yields 0.144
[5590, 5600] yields 0.121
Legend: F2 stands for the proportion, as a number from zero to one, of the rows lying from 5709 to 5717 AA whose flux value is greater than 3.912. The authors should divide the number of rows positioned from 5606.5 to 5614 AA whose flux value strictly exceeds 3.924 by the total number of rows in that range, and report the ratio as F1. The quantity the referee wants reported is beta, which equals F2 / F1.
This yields 1.00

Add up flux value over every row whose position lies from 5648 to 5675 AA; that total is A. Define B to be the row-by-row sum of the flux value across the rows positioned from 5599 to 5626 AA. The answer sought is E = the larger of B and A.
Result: 81.7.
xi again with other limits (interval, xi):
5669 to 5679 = 5678.62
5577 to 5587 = 5583.97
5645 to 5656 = 5652.53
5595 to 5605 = 5604.58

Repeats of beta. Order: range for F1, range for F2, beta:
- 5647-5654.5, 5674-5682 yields 3.00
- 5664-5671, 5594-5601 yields 0.00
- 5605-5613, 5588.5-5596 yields 0.00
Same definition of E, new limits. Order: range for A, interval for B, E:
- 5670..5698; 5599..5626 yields 83.2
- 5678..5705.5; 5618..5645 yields 82.9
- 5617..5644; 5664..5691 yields 82.7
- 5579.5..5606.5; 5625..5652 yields 81.0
